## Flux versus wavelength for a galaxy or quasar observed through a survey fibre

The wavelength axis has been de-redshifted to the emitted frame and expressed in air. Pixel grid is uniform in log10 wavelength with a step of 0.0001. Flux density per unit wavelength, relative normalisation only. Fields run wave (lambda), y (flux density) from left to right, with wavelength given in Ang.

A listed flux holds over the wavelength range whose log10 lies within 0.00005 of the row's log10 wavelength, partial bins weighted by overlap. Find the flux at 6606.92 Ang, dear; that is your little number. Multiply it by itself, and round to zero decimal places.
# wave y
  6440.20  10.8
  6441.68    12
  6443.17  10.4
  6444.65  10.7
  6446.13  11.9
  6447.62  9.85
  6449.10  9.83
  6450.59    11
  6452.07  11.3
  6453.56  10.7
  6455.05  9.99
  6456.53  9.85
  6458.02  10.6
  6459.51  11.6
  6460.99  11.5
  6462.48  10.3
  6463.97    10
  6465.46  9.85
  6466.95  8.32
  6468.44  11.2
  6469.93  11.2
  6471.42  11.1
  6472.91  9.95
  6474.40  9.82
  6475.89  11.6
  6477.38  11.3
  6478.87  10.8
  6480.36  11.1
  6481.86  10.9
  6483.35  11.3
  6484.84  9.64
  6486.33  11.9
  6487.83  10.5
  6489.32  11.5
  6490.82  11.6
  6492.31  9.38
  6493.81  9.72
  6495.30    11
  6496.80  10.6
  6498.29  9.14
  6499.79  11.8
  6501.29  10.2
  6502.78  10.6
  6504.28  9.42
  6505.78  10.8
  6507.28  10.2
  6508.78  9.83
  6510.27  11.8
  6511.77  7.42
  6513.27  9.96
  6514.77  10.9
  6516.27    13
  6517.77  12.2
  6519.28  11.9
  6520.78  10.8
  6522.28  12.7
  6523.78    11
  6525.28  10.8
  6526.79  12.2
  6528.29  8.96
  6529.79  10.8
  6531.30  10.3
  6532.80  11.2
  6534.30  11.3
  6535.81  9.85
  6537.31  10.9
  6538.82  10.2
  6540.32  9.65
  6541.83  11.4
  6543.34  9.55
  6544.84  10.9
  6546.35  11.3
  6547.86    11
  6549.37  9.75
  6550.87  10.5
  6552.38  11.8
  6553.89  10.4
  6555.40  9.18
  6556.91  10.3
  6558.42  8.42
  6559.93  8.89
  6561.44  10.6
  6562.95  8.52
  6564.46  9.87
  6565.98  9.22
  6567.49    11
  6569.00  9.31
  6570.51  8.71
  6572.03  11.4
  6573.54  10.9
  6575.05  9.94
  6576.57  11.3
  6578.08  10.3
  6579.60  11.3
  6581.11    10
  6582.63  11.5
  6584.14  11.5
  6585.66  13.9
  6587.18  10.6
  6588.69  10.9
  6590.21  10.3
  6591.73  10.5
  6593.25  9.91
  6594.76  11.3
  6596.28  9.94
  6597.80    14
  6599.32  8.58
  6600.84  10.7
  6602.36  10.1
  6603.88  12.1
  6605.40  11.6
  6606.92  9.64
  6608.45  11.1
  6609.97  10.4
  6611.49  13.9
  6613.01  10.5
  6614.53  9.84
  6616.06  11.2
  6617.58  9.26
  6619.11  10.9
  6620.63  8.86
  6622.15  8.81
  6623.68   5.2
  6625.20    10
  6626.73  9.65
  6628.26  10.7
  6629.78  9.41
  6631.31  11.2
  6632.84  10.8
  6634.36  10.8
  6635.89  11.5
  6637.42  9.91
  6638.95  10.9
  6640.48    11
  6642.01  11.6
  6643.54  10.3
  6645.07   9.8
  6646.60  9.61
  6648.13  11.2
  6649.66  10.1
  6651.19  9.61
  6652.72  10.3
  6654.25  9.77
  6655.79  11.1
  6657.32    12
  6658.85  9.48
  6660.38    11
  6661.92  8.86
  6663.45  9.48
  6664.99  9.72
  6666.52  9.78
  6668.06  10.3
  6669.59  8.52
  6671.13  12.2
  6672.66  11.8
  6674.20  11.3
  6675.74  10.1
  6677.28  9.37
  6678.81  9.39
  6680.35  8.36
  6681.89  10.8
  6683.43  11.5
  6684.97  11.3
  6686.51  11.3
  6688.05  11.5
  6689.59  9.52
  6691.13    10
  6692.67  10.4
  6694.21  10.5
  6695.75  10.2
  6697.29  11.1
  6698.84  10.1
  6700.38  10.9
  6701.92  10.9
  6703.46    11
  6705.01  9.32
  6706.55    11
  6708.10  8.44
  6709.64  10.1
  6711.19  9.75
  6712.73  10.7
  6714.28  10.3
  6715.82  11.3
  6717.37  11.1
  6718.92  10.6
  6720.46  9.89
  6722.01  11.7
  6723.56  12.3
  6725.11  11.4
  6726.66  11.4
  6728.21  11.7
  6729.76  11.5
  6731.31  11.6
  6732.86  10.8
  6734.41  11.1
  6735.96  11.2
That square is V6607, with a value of 93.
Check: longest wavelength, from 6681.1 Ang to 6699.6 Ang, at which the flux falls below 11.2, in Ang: 6698.84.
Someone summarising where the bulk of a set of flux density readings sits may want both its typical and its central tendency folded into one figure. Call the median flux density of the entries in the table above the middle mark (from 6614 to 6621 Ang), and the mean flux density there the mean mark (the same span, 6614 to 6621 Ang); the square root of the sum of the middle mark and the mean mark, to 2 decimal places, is 4.46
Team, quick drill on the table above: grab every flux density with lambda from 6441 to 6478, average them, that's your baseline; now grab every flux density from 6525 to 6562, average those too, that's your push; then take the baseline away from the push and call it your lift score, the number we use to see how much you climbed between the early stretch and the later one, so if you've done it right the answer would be -0.23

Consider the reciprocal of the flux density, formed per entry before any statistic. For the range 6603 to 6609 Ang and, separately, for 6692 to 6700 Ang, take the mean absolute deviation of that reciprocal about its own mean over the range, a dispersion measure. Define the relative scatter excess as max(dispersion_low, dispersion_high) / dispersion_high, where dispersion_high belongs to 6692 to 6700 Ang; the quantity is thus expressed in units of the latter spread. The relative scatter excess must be 2.68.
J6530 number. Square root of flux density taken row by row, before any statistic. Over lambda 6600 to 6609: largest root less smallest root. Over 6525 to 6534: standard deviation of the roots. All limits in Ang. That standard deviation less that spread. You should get -0.2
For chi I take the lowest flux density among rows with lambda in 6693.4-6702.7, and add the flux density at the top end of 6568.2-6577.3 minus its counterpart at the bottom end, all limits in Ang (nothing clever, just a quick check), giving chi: 12.1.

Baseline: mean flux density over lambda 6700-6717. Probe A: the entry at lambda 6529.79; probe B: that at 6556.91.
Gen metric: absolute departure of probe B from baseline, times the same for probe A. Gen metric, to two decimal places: 0.02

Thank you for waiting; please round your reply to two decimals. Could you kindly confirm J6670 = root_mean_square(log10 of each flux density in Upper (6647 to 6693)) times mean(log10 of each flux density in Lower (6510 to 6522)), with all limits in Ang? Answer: 1.05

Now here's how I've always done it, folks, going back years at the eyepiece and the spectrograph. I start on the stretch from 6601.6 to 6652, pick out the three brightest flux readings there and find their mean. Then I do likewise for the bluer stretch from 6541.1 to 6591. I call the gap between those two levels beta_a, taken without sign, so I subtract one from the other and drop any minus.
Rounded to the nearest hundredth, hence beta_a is 0.13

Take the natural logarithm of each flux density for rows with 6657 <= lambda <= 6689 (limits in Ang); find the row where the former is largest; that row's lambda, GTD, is 6671.13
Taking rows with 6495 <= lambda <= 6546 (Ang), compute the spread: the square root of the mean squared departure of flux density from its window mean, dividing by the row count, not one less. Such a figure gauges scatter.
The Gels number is 1.12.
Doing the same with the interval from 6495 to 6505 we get 0.84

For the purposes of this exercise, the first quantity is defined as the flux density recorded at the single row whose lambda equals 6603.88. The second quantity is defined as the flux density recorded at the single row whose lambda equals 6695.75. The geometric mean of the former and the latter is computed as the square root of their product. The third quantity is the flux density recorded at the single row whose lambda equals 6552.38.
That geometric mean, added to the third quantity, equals 22.9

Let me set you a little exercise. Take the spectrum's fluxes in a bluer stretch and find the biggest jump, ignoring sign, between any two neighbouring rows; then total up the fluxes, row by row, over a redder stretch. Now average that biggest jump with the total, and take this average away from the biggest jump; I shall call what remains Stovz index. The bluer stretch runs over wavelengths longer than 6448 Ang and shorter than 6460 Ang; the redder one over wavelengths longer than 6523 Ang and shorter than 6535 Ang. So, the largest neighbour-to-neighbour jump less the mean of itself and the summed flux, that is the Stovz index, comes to -42.7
